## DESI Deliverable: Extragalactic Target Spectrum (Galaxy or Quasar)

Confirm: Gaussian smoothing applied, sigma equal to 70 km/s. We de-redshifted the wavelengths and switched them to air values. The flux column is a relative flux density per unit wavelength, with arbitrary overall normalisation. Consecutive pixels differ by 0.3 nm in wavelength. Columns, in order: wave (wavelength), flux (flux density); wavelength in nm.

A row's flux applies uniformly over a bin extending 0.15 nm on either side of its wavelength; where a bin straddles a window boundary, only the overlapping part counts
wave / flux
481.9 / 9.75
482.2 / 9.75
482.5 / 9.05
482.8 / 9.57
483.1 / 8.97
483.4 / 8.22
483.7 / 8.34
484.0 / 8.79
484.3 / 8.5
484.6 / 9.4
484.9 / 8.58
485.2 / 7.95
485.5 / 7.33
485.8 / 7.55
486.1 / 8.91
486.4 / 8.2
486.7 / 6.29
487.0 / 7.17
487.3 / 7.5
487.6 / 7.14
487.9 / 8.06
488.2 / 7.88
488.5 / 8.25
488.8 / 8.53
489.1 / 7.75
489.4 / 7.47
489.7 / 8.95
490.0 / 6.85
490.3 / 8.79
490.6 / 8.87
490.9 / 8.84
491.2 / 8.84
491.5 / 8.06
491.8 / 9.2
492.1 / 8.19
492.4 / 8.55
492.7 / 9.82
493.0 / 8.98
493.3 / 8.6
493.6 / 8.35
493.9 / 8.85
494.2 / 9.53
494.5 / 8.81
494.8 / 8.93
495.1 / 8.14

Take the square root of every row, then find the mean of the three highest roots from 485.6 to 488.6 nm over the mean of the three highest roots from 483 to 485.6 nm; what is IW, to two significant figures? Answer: 0.97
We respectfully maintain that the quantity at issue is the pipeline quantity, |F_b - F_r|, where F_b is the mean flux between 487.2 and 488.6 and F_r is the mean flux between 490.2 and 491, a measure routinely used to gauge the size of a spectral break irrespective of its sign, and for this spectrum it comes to 1.1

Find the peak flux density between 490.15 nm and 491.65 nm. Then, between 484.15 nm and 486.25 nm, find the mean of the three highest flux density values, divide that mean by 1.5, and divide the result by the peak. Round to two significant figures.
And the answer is 0.67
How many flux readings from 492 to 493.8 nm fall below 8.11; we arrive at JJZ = 0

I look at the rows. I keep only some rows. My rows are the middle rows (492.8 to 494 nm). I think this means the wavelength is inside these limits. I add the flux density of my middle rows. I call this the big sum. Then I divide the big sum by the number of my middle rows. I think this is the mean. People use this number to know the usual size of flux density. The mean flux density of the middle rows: 8.7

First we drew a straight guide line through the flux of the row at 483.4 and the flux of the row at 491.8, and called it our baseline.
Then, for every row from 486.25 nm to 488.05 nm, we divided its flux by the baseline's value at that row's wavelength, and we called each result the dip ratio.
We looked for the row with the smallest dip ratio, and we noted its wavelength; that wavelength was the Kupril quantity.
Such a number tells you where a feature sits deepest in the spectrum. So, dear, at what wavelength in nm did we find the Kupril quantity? 486.7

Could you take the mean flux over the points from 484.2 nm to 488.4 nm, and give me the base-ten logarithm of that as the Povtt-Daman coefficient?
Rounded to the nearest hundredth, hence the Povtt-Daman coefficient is 0.90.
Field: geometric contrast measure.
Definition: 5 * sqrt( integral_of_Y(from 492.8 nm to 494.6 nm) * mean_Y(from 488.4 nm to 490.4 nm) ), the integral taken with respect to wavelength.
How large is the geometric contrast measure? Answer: 56.8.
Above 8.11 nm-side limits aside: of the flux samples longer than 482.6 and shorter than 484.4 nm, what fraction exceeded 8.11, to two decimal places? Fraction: 1.00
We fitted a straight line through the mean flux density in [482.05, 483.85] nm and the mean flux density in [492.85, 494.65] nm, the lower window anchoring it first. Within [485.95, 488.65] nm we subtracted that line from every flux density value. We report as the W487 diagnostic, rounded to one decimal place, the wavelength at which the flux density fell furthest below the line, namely 486.7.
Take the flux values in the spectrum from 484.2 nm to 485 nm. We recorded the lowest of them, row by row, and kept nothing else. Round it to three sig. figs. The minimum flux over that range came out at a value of 8.50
